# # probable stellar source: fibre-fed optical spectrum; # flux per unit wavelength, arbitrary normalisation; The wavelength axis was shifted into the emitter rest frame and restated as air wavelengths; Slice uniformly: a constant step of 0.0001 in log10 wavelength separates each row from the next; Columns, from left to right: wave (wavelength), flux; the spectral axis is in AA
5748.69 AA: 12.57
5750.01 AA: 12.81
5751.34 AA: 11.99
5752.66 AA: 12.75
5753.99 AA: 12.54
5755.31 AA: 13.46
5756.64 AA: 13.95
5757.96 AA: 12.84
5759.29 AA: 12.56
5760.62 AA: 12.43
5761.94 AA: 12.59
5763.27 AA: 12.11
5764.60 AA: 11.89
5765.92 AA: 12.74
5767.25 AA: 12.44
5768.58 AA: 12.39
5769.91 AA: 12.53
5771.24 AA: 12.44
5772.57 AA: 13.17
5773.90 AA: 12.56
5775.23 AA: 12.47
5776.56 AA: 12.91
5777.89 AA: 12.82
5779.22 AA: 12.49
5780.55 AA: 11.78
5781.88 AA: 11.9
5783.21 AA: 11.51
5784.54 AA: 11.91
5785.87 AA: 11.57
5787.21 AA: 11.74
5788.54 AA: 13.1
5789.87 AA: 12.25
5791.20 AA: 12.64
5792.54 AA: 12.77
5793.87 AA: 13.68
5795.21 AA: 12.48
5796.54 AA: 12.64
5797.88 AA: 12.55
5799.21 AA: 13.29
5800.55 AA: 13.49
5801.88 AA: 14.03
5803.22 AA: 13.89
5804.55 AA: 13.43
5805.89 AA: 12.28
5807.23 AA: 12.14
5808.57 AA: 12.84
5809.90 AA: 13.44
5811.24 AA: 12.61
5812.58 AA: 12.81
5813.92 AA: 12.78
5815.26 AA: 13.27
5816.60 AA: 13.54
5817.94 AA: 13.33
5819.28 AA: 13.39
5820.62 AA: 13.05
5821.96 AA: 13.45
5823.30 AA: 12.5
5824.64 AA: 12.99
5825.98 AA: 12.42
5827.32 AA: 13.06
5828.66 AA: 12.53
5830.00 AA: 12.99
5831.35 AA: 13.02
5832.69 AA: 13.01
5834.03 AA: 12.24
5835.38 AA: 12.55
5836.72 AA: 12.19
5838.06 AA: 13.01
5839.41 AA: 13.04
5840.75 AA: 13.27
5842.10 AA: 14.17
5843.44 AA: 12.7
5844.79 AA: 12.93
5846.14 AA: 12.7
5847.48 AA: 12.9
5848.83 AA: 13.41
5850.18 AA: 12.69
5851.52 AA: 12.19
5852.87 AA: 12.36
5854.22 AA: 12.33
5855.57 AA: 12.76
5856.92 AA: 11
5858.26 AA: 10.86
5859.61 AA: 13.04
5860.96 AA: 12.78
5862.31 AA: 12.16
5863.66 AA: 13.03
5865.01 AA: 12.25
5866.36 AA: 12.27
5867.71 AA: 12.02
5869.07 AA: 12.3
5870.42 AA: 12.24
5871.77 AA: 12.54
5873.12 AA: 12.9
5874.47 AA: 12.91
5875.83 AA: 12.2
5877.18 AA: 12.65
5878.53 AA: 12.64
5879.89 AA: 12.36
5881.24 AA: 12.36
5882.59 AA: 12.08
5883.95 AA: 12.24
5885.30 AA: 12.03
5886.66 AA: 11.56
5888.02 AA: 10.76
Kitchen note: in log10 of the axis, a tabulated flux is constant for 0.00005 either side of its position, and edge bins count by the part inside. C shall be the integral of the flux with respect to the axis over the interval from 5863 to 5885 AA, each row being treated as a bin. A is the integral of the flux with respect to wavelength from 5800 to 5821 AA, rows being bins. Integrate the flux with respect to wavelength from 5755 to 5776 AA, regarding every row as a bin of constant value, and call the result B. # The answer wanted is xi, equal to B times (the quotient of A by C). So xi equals 268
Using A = 276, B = 266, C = 273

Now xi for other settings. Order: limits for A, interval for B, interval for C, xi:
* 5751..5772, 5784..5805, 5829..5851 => 251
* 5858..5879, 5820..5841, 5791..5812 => 258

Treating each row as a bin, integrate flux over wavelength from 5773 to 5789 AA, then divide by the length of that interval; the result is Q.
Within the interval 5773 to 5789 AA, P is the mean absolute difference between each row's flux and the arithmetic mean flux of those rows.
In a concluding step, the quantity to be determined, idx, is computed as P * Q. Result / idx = 6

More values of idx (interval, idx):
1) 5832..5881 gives 5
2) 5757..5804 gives 6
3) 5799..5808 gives 8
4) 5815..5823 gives 2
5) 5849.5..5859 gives 8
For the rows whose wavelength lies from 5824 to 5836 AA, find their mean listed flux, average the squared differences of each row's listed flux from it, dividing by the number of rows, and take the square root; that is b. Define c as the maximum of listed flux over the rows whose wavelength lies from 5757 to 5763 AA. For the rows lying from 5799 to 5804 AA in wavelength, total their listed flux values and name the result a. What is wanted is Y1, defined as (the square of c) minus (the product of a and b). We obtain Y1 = 148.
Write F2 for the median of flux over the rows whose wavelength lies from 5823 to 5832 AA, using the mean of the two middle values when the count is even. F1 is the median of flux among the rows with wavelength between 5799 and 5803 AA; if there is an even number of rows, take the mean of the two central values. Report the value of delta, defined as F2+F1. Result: 26.48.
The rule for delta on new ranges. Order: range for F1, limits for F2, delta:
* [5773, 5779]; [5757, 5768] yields 25.19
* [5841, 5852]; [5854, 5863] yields 25.13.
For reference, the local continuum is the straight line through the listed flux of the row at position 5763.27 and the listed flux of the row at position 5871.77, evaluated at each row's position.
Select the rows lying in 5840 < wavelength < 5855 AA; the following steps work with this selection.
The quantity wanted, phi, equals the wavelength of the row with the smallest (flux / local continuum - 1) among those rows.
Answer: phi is 5851.52 AA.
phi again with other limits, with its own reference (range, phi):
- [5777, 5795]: 5783.21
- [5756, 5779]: 5764.60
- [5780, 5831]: 5783.21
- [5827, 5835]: 5834.03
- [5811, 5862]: 5858.26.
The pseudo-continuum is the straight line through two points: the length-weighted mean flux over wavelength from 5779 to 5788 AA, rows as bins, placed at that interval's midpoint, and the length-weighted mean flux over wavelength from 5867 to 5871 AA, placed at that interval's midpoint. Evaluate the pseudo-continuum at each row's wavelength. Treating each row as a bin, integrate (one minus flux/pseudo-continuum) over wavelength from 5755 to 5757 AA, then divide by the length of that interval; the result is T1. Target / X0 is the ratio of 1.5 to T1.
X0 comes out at -9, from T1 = -0.169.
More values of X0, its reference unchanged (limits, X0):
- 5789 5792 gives -28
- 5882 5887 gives 82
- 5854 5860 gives 92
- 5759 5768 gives -28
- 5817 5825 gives -16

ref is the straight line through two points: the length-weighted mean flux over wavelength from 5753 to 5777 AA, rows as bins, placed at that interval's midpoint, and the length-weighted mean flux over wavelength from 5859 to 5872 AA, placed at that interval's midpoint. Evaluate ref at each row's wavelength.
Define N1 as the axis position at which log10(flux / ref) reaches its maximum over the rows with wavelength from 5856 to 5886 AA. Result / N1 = 5859.61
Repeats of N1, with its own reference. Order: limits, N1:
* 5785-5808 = 5801.88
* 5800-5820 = 5801.88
